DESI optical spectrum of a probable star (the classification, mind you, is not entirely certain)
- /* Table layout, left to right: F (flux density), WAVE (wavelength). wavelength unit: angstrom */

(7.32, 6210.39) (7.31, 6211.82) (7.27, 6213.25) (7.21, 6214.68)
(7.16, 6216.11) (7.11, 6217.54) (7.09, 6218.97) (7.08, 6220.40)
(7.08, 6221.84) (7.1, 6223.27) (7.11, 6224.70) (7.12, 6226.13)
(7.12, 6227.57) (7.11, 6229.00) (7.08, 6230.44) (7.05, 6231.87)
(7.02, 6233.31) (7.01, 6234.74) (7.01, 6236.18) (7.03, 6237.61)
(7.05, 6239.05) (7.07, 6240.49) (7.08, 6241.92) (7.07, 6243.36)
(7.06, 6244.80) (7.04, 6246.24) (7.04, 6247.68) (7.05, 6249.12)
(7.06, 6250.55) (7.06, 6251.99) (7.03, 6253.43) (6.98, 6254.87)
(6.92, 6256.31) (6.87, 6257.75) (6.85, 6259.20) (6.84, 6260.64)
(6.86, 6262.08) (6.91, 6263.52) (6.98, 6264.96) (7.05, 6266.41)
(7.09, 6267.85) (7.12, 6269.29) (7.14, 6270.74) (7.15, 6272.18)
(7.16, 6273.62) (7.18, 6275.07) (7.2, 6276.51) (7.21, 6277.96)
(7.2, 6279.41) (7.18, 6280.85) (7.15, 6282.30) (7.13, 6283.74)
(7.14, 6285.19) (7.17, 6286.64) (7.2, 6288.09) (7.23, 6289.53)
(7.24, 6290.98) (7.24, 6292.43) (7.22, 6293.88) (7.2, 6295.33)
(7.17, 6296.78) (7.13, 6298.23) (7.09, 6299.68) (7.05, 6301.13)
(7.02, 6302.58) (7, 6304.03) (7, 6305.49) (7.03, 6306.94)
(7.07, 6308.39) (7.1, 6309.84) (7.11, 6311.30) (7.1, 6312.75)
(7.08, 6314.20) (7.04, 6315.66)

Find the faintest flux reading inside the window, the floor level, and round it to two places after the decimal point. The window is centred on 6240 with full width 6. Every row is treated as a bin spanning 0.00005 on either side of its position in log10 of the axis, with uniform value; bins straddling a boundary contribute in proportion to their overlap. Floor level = 7.03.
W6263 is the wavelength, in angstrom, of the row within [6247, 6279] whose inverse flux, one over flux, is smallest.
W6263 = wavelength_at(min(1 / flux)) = 6277.96 angstrom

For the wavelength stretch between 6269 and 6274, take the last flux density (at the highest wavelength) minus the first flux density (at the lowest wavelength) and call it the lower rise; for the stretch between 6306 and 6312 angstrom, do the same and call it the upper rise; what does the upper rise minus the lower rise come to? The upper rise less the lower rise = 0.04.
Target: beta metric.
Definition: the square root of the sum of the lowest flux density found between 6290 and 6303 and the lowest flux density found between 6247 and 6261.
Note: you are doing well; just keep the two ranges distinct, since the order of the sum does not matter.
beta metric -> 3.72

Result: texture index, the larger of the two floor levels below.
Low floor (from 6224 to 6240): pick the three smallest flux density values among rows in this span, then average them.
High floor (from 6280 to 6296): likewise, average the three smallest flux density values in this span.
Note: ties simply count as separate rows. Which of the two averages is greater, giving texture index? 7.14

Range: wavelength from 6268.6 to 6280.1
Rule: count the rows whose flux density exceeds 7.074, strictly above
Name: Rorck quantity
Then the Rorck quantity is 8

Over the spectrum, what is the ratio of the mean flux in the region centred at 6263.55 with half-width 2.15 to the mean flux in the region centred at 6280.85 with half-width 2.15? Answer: 0.96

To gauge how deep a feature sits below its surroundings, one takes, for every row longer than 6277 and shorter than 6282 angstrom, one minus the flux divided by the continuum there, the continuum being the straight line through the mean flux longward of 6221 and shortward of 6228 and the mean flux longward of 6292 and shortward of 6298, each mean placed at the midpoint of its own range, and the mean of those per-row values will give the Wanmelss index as -0.002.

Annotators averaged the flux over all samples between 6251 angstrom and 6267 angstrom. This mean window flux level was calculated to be 6.94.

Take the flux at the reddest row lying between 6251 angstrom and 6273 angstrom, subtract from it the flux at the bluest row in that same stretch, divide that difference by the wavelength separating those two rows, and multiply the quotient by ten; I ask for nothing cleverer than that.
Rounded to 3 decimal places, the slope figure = 0.045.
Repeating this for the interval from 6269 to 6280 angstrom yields 0.079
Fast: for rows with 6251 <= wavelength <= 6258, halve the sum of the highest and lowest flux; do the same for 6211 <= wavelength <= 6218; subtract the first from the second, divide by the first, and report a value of 0.035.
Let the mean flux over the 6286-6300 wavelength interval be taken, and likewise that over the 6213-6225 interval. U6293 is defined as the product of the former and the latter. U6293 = 51.3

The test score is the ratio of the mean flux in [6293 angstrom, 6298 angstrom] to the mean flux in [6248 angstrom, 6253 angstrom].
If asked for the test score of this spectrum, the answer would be 1.02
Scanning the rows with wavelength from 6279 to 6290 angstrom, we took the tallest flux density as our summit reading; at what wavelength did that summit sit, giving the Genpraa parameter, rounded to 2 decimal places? 6289.53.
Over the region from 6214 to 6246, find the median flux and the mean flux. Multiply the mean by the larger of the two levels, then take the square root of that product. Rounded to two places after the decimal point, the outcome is 7.08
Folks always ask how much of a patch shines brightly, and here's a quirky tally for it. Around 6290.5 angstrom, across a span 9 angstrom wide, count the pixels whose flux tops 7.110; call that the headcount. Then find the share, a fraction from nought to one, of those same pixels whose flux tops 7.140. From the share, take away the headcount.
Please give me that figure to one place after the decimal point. -5.0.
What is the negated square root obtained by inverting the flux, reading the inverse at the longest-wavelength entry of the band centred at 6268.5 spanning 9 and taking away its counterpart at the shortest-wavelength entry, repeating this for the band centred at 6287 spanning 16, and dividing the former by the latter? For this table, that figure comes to -3.0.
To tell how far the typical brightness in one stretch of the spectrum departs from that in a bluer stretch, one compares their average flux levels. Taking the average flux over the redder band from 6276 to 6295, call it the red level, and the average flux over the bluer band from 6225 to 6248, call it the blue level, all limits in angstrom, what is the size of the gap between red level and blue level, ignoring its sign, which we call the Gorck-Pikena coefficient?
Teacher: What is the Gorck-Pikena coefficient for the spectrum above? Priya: 0.13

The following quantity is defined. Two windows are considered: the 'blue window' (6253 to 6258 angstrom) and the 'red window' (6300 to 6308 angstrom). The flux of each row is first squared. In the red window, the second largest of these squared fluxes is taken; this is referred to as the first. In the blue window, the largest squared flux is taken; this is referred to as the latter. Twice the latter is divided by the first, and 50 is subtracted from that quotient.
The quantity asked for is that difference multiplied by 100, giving -4800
